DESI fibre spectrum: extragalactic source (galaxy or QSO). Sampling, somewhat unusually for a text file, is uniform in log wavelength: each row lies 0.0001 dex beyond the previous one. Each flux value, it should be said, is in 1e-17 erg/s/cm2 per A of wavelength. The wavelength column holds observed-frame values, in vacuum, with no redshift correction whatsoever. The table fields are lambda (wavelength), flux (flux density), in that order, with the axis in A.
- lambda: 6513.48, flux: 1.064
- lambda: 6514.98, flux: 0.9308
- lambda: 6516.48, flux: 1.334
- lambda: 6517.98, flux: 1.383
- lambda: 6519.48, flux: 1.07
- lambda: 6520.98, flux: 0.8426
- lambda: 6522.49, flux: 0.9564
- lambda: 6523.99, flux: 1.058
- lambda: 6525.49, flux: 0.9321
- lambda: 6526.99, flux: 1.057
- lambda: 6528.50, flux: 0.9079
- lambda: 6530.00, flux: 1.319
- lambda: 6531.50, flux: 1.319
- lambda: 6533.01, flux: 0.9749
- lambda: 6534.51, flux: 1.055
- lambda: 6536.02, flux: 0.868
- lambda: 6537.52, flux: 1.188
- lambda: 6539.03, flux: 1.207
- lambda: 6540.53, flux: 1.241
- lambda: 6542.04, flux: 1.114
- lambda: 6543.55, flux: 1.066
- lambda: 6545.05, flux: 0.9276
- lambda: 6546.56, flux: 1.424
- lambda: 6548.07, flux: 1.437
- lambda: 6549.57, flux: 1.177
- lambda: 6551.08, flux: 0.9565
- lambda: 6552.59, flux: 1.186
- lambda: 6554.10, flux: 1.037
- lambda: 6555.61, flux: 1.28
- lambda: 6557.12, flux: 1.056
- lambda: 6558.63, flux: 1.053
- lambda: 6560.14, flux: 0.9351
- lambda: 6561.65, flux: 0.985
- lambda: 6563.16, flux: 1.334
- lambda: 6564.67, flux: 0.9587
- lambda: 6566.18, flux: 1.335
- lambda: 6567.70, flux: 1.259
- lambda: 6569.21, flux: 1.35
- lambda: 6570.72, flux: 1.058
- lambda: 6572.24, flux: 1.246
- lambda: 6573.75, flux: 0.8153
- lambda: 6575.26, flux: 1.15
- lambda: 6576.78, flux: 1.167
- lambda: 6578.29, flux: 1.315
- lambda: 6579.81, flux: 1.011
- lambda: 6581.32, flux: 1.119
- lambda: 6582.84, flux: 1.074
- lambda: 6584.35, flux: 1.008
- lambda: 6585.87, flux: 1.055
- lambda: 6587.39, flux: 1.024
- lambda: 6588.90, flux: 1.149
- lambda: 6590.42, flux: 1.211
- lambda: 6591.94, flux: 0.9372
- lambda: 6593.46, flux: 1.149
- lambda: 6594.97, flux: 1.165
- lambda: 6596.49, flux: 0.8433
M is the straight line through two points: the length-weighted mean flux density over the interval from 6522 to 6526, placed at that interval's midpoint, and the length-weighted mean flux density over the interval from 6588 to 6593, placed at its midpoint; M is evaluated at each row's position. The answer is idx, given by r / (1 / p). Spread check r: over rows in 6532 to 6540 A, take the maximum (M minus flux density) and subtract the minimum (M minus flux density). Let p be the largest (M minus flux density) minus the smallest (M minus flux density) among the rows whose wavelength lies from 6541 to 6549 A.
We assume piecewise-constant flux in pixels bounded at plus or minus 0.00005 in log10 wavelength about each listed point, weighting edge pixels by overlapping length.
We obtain 0.17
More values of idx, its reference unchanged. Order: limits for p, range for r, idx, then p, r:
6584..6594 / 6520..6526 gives 0.06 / 0.28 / 0.21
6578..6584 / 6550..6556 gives 0.10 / 0.31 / 0.32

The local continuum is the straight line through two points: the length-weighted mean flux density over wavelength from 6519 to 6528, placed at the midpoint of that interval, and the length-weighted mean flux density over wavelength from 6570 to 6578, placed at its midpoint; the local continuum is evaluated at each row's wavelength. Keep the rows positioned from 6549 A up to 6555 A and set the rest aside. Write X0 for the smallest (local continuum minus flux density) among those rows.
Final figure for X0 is -0.14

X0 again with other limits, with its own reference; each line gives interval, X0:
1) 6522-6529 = -0.08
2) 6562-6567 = -0.26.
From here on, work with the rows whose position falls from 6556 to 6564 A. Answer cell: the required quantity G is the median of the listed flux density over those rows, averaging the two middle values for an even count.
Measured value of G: 1.053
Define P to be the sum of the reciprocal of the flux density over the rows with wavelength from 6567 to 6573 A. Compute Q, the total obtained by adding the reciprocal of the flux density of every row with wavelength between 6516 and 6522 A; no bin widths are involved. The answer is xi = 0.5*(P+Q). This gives 3.44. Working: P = 3.28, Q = 3.6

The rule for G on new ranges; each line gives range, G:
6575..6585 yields 1.119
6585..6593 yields 1.055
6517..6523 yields 1.013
